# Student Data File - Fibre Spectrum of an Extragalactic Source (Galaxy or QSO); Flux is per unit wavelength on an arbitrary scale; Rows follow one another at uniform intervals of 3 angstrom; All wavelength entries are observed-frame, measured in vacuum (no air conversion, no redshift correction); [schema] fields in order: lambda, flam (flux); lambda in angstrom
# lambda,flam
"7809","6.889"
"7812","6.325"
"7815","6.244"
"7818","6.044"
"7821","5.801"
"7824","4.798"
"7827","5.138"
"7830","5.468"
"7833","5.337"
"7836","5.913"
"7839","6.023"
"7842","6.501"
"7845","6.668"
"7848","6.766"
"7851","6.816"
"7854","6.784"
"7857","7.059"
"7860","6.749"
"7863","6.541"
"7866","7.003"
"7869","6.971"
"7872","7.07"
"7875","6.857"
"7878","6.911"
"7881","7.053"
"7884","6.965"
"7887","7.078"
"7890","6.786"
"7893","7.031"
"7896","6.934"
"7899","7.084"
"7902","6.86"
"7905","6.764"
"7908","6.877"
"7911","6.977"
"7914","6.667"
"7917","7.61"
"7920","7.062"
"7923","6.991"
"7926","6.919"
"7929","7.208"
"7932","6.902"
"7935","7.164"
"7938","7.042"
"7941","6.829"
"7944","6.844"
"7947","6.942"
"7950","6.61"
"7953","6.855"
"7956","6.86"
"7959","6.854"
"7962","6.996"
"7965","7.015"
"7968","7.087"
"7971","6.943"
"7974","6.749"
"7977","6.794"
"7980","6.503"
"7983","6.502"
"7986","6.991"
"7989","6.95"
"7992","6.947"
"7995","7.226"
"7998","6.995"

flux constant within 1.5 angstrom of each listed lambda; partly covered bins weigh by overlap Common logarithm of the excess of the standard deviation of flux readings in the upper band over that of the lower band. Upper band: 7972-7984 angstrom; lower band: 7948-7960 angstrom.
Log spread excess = -1.5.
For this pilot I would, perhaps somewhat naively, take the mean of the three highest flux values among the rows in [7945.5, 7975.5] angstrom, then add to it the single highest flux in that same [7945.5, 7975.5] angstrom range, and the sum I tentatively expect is 14.1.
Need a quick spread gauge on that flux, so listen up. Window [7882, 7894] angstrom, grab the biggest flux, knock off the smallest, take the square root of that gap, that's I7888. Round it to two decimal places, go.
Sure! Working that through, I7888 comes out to 0.54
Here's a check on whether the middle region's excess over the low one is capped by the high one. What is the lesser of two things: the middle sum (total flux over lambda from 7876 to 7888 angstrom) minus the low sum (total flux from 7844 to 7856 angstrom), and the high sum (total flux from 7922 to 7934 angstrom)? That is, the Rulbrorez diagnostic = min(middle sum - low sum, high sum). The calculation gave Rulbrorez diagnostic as 1.0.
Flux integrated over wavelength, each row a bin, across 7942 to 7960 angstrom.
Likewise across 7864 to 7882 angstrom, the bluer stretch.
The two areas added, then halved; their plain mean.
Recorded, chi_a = 124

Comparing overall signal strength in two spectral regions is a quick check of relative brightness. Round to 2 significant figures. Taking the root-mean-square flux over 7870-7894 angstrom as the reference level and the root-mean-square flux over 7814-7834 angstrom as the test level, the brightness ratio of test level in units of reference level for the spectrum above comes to 0.80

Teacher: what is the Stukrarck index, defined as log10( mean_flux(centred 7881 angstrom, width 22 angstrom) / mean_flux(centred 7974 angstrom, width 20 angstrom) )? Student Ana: 0.010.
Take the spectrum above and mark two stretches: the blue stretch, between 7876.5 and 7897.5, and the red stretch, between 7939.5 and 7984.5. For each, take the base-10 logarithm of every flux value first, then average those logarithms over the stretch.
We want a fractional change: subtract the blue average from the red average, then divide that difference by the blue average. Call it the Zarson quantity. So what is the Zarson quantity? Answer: -0.011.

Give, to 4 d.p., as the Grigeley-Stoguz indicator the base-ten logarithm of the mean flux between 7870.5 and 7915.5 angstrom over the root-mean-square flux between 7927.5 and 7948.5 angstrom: -0.0040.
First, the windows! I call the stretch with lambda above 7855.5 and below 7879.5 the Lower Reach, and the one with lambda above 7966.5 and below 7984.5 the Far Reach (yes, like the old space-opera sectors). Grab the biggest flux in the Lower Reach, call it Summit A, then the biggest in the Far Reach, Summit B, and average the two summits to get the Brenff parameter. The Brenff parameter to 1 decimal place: 7.1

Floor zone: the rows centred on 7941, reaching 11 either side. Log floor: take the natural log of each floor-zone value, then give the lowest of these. 1.89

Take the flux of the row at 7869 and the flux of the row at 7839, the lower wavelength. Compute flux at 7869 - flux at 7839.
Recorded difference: 0.9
